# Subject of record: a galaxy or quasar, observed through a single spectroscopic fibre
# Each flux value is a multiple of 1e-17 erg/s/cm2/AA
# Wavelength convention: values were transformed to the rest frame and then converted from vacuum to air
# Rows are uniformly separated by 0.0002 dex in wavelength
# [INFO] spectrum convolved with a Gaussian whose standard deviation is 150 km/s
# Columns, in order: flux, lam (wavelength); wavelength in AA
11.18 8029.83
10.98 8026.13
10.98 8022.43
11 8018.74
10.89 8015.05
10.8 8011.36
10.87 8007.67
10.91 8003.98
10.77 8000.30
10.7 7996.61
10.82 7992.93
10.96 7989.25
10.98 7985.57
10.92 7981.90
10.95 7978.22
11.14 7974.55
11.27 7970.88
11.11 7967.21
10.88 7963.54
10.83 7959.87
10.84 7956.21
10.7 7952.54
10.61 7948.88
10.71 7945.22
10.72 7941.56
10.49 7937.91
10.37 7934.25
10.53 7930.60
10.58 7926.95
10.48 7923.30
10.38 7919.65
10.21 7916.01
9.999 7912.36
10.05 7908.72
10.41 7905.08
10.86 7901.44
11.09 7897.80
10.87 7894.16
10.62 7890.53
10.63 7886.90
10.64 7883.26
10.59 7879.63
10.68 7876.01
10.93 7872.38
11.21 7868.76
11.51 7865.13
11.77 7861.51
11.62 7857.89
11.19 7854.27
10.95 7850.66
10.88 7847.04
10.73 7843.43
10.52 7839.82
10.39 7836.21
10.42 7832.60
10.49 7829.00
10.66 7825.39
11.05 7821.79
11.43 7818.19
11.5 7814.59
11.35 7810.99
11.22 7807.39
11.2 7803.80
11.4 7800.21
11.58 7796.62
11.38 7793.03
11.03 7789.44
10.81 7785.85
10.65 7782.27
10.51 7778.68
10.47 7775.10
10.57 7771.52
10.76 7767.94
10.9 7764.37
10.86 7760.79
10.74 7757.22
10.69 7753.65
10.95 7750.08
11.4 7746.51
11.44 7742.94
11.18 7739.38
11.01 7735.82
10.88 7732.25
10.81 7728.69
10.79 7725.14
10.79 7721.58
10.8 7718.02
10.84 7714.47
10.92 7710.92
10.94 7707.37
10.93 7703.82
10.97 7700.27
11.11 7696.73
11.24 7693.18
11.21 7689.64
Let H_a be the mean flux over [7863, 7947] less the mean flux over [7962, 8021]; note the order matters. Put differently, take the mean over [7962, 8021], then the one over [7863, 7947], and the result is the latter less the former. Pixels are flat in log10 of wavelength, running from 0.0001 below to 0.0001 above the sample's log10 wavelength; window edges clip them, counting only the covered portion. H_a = -0.30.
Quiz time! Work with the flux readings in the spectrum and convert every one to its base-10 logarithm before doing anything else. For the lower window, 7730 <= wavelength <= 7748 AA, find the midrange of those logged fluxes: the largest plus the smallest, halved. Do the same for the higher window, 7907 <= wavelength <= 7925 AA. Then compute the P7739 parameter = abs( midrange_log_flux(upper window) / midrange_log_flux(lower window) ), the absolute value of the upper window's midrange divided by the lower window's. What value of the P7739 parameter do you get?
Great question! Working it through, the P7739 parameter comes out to 0.964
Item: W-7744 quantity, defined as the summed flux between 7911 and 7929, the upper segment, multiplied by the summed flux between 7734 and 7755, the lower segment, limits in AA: 3443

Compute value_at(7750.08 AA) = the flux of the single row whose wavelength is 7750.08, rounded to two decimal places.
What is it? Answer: 10.95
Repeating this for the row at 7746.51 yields 11.40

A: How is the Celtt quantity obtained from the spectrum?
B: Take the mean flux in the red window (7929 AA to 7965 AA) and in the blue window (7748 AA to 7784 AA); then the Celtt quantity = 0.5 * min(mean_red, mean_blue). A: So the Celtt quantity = 5.33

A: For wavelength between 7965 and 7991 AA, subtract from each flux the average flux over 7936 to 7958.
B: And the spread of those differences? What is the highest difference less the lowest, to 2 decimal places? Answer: 0.35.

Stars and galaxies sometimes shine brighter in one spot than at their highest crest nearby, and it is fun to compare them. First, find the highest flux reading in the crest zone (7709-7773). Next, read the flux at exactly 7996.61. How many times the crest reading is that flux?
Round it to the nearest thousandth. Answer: 0.935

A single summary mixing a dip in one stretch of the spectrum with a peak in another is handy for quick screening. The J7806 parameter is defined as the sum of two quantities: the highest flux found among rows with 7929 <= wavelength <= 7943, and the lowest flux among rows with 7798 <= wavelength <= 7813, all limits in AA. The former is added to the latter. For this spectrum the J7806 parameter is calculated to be 21.9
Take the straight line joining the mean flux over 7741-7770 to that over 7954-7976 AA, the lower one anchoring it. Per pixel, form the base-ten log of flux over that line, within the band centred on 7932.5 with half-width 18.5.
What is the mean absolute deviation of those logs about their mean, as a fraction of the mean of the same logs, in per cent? -25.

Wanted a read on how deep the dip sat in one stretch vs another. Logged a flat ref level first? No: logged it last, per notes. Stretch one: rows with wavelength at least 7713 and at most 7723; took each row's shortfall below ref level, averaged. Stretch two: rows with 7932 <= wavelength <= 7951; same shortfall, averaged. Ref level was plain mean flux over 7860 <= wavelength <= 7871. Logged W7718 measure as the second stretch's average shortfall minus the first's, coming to 0.23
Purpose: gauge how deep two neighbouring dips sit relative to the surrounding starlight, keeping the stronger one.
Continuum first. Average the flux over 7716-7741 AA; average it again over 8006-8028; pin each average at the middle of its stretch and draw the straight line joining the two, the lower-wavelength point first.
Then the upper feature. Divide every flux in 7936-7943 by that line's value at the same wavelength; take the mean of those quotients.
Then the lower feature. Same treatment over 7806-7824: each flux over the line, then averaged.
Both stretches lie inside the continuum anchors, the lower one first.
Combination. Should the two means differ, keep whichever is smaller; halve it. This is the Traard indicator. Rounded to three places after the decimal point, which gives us 0.486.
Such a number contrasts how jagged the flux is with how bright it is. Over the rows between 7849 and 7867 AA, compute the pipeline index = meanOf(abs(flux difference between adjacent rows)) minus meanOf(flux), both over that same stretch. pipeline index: -11.1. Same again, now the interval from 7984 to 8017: -10.8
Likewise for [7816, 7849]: -10.5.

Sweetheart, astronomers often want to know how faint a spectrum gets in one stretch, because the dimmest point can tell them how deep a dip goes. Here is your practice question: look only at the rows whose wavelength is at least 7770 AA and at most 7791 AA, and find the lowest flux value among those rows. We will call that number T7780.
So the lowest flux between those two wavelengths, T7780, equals 10.47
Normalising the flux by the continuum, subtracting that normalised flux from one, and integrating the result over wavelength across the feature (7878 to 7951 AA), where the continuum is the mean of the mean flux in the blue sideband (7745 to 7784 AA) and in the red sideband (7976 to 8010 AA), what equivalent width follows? 1.9 AA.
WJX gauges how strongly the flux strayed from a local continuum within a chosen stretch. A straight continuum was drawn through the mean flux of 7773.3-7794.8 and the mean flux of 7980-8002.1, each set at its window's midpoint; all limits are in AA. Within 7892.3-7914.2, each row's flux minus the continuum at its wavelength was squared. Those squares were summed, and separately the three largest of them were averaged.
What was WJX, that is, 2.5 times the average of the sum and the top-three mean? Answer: 2.6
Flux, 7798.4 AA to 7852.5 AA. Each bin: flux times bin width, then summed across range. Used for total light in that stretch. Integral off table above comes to 592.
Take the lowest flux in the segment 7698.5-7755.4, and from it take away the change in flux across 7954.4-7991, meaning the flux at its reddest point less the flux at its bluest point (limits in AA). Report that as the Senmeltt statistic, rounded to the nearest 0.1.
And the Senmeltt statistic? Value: 10.6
